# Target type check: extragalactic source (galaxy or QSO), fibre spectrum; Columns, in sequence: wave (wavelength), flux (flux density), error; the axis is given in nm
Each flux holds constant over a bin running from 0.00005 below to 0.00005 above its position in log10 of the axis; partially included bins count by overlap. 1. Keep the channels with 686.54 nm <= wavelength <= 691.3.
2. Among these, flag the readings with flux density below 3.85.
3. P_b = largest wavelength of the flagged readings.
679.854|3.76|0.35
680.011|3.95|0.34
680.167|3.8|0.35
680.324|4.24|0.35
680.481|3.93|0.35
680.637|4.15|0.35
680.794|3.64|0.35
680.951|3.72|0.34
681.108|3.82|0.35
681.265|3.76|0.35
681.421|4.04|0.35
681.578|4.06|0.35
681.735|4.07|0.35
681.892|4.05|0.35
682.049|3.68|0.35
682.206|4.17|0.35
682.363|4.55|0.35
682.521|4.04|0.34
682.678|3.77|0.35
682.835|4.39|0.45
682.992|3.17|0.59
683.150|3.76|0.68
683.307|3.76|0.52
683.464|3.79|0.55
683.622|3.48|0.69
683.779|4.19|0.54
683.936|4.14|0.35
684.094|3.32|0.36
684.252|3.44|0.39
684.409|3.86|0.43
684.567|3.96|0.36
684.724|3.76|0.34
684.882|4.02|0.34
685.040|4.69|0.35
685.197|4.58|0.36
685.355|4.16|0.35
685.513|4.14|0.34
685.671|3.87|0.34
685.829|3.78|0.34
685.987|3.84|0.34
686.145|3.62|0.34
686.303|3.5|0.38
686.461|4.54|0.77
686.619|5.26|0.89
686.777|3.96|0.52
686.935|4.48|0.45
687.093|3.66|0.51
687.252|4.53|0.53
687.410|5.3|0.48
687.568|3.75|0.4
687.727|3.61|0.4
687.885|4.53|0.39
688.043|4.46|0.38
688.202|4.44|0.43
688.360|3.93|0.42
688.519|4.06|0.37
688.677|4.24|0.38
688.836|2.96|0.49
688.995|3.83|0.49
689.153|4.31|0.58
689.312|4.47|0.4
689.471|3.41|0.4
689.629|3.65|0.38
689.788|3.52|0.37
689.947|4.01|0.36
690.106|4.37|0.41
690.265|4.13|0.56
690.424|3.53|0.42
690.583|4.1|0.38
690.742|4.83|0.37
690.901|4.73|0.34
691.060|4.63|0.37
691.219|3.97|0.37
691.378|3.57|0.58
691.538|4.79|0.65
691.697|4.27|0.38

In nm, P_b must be 690.424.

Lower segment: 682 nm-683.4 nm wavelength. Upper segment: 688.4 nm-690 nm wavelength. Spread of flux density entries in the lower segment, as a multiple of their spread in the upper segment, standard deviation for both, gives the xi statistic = 0.89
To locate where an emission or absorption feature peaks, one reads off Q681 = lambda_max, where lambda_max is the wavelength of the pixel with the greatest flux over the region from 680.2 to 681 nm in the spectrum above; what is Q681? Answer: 680.324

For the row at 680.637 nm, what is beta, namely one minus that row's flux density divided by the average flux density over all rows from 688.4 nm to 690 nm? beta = -0.079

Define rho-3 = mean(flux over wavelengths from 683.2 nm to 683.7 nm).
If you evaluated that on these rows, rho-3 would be 3.68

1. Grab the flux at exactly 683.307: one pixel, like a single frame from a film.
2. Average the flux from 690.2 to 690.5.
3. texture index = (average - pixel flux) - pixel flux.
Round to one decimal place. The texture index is -3.7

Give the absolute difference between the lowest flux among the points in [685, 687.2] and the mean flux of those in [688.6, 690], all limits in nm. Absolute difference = 0.32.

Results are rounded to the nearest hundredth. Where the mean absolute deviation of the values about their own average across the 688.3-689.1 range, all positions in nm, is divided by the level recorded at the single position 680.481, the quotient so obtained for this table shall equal 0.09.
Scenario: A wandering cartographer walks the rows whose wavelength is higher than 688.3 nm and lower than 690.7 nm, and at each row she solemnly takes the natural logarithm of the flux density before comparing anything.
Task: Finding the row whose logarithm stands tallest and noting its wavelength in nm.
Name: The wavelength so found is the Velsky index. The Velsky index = 689.312 nm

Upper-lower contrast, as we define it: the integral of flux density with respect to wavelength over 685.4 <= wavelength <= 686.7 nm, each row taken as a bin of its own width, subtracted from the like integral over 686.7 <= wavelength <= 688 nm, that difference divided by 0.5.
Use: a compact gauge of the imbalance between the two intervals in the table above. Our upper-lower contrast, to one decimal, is 0.4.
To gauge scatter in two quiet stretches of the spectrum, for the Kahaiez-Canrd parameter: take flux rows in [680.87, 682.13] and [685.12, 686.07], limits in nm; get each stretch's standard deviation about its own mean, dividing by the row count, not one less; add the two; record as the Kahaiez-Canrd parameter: 0.43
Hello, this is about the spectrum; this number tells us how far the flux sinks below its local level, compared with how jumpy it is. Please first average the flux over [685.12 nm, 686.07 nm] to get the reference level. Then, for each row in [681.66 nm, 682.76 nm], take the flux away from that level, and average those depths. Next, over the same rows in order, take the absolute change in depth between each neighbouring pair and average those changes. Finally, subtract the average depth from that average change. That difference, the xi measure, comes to 0.33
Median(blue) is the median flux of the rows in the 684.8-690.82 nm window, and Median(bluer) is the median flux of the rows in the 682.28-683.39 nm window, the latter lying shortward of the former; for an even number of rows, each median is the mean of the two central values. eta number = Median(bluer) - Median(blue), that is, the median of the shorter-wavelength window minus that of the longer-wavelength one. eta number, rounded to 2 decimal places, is -0.31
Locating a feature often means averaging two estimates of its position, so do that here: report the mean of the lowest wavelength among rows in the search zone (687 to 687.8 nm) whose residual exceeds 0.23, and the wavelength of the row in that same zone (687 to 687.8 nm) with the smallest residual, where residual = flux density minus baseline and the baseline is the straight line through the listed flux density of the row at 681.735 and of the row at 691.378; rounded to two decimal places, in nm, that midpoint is 687.49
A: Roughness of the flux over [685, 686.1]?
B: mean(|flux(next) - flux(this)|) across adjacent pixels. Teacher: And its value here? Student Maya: 0.16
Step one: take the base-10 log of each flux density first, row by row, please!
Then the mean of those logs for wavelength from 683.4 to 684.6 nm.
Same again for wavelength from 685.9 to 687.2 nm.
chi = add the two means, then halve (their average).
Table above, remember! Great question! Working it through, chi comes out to 0.592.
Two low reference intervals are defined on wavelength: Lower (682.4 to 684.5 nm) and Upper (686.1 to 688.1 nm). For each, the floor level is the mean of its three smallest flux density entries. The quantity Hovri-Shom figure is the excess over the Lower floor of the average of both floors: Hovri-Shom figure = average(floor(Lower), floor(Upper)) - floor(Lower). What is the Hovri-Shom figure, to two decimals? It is 0.13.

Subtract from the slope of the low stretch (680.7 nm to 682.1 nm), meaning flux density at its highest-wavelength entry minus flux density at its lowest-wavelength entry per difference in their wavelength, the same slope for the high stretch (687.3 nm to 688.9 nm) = 1.7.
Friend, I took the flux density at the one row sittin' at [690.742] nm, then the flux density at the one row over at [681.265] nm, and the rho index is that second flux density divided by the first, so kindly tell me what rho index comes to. 0.78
